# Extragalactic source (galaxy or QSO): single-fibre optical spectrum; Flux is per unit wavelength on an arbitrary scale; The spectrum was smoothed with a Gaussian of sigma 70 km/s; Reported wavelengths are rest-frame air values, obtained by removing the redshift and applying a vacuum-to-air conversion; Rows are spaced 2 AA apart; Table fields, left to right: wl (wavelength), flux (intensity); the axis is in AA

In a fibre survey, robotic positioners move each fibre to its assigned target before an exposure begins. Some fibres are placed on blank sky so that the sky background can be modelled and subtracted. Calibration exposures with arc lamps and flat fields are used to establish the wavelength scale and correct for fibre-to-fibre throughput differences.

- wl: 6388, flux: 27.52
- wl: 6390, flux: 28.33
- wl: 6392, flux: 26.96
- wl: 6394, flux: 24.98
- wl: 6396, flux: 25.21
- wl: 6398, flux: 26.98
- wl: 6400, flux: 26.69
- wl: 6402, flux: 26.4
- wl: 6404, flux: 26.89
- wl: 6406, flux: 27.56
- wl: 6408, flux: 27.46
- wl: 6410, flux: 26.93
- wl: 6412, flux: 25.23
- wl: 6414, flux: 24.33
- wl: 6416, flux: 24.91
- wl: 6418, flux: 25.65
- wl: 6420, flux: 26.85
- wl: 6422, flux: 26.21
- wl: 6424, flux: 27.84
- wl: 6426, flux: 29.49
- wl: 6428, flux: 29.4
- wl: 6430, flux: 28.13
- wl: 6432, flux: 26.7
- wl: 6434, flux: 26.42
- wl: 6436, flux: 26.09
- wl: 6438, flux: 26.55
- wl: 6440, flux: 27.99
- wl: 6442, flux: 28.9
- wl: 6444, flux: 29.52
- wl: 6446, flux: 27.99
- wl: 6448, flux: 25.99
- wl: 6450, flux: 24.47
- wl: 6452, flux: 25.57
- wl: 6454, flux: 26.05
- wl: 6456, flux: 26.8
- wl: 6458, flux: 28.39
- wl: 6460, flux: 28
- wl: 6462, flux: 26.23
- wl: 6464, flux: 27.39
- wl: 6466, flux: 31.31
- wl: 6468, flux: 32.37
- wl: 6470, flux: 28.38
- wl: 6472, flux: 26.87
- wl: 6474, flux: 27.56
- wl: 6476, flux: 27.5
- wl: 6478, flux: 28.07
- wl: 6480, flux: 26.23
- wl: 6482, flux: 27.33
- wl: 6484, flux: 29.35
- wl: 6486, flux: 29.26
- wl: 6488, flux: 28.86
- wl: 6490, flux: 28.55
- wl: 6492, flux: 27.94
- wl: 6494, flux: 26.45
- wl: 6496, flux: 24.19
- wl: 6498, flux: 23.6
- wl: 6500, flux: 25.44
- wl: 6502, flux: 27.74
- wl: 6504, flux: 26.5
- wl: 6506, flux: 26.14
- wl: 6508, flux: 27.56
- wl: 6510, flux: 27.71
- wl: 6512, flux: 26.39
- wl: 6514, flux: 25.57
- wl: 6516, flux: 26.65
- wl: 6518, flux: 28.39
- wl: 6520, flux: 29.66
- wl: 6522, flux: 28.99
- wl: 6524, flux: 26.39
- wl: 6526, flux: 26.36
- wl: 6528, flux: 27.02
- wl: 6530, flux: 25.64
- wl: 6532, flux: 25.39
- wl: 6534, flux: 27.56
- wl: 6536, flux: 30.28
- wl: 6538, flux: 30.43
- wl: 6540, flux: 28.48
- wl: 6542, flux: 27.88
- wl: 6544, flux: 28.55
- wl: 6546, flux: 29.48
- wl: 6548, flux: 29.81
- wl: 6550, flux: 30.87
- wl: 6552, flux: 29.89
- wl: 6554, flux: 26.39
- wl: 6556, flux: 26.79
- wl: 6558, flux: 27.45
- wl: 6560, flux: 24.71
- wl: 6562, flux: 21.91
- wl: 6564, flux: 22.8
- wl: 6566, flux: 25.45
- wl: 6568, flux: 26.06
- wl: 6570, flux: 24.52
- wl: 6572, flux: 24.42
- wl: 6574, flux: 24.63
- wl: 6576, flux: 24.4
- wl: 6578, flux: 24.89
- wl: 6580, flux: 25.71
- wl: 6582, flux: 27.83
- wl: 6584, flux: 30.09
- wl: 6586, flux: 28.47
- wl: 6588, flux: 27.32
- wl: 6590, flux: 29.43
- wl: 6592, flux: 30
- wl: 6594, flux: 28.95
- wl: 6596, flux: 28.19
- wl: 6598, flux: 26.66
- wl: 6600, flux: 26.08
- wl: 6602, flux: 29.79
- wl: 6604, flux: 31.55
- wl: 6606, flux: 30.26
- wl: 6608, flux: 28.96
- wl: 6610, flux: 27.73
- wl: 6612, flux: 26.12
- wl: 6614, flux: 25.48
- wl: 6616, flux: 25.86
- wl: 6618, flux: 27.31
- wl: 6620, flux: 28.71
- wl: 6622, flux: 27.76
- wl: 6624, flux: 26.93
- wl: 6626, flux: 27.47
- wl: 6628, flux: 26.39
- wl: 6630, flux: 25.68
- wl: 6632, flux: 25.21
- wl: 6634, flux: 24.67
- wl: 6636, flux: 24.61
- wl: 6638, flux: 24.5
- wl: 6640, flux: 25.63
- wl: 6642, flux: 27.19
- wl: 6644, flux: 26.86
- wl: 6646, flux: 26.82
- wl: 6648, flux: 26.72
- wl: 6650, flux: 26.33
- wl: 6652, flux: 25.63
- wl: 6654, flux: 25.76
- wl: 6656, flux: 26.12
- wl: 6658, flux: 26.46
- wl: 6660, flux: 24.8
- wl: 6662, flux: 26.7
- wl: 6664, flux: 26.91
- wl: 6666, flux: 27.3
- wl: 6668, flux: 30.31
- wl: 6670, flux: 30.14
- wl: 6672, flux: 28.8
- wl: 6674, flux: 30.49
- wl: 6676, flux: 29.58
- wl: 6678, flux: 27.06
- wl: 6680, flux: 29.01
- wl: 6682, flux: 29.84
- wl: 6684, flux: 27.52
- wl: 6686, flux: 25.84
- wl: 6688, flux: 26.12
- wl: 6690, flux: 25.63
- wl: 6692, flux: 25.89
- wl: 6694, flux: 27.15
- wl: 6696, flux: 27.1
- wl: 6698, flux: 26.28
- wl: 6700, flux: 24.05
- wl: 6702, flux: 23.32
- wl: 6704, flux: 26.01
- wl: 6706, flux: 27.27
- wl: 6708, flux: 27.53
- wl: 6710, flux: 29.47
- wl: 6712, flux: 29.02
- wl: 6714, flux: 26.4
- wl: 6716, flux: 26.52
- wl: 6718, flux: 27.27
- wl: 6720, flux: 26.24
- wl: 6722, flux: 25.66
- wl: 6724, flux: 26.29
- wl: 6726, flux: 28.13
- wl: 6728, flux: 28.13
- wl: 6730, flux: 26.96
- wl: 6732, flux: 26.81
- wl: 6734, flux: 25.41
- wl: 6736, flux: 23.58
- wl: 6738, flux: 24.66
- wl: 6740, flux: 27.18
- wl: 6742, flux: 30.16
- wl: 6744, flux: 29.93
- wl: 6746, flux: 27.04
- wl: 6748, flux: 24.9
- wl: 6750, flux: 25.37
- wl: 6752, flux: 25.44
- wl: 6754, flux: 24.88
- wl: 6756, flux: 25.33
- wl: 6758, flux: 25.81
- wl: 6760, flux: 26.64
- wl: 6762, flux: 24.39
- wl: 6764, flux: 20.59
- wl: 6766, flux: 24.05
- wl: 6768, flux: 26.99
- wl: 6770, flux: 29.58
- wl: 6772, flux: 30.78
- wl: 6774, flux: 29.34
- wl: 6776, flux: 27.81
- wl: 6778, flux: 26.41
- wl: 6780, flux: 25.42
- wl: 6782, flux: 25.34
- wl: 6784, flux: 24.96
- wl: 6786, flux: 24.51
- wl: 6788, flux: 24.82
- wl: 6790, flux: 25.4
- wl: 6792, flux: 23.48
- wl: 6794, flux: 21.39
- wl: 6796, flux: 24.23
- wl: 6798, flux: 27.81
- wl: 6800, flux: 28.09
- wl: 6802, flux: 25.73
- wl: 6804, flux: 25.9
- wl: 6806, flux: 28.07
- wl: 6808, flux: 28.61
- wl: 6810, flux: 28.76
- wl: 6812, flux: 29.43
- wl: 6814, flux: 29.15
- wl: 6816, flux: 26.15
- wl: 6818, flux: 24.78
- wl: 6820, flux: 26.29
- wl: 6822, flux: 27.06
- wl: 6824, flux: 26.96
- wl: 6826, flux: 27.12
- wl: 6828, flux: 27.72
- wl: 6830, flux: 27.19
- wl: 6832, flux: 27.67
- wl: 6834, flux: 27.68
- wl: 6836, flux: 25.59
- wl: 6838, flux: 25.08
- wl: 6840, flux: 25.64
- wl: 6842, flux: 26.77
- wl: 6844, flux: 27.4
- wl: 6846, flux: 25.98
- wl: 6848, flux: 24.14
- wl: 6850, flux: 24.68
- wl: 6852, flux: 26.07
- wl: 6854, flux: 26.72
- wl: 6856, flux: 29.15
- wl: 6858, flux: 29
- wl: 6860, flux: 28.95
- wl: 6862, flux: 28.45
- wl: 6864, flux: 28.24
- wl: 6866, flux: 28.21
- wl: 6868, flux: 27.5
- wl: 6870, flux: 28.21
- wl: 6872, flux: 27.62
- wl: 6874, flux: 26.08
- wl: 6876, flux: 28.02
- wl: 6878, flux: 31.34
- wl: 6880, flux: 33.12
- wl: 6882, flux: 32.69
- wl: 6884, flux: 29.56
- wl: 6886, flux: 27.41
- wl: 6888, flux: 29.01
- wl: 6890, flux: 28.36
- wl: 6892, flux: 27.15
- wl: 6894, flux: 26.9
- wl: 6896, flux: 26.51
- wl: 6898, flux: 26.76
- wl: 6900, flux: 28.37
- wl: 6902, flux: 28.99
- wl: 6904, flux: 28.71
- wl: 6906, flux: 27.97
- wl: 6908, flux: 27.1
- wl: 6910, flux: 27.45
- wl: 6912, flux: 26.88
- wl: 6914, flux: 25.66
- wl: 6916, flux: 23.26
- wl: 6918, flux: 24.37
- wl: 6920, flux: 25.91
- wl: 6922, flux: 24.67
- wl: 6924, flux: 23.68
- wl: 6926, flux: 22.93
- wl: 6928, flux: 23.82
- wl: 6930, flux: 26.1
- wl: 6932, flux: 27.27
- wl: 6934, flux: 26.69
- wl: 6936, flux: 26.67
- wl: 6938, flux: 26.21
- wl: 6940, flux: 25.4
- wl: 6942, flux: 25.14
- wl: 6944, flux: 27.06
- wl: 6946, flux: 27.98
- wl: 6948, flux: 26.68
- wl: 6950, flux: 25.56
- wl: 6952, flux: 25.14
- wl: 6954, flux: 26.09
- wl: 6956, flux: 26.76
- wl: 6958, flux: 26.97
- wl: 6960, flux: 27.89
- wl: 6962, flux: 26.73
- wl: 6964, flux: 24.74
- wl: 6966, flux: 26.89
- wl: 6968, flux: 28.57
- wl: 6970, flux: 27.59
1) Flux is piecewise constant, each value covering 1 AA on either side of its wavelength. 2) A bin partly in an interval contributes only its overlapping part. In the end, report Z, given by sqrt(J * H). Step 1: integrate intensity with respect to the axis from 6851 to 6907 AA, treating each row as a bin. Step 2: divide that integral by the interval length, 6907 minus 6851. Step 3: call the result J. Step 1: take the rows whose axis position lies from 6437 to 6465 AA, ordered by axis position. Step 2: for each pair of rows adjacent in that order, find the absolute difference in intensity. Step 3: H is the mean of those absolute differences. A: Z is 5.77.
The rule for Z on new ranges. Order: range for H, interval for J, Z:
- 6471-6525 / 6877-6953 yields 5.47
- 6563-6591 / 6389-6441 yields 5.72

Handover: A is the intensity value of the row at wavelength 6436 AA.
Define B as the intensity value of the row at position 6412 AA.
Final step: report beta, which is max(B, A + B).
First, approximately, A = 26.09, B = 25.23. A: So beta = 51.3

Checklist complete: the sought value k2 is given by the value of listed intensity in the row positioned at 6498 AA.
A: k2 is 23.6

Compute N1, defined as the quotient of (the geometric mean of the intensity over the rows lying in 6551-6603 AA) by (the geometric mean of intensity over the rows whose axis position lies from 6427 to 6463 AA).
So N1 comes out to 0.98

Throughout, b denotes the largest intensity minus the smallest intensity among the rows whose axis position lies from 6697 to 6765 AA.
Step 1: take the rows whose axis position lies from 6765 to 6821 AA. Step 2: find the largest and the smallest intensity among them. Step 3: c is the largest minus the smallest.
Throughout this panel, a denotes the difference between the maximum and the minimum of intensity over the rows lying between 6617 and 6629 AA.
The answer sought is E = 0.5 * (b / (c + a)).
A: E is 0.41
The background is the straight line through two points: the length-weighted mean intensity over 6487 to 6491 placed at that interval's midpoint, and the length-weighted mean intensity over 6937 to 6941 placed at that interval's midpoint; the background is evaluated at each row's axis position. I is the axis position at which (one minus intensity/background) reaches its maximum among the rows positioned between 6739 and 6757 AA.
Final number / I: 6748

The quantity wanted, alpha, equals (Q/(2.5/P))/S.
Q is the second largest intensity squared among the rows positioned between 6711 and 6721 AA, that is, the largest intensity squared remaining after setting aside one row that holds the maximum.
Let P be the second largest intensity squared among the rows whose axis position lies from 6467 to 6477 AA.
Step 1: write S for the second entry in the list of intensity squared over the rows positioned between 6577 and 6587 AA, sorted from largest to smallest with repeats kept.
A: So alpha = 296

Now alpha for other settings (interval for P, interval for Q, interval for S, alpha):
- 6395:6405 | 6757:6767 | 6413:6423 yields 280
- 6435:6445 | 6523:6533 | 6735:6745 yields 260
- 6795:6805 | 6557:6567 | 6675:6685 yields 229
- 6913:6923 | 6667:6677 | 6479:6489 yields 283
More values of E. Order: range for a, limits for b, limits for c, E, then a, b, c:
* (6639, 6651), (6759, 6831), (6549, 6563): 0.48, 2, 10.2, 9.0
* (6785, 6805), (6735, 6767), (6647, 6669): 0.39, 7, 9.6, 5.5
